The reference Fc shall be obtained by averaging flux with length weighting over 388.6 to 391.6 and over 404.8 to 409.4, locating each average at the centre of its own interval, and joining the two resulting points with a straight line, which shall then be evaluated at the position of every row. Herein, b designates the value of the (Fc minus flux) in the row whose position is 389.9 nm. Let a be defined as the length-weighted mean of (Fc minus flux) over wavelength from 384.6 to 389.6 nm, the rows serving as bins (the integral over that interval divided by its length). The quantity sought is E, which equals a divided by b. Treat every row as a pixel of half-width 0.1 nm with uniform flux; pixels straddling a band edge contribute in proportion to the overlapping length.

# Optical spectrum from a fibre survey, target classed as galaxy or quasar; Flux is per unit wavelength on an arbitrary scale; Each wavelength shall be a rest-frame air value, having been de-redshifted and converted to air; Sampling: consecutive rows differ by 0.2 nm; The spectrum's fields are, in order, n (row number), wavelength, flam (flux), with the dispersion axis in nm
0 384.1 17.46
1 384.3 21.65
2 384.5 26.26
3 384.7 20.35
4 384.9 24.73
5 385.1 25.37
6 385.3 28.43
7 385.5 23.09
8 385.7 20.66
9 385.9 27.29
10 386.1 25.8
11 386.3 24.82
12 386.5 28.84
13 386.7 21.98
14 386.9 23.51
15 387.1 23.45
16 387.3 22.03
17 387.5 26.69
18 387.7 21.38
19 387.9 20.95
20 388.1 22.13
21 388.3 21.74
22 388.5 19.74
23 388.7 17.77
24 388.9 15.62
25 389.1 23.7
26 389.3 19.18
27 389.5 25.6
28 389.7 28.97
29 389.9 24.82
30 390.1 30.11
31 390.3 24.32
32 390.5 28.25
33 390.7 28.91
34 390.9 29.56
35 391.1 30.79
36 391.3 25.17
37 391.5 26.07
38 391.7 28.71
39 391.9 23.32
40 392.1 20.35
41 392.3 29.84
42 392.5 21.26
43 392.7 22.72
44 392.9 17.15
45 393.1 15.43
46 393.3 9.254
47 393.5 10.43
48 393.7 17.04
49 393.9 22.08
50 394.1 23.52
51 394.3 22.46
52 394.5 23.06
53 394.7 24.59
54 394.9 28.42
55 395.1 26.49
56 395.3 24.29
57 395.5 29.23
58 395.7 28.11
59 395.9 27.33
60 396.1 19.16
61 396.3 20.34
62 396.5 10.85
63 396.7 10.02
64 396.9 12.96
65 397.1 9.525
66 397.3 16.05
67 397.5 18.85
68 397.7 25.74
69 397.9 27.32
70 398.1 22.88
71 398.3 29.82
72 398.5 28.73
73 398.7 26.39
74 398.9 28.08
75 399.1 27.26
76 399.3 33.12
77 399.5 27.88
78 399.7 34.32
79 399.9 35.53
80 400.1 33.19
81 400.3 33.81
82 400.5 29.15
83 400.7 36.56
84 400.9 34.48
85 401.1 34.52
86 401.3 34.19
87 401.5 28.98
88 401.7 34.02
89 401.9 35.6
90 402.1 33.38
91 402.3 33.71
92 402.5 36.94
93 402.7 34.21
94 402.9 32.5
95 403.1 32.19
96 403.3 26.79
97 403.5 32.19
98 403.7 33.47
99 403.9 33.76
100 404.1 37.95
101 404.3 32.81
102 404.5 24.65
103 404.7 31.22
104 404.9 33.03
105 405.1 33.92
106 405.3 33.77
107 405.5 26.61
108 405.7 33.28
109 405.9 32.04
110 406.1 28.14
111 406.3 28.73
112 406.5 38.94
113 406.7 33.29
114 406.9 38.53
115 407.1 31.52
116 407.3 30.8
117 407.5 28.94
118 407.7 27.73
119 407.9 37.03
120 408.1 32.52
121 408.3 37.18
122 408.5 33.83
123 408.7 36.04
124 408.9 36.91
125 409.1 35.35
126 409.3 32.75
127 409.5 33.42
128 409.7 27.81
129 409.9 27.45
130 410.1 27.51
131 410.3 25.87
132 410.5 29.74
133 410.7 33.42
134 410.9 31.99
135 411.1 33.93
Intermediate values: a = 0.9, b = 0.3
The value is 2.56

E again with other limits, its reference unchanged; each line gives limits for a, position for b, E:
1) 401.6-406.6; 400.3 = 0.22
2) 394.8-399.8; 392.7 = 1.30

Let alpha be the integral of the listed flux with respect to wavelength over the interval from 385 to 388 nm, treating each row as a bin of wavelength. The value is 73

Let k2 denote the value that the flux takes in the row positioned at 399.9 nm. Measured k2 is 35.53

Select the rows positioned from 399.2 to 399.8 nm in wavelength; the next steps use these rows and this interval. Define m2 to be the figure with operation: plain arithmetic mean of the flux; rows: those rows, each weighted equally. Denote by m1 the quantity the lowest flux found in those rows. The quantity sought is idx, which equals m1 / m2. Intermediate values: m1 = 27.88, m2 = 31.8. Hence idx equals 0.88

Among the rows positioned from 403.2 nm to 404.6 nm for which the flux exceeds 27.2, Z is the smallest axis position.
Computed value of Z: 403.5 nm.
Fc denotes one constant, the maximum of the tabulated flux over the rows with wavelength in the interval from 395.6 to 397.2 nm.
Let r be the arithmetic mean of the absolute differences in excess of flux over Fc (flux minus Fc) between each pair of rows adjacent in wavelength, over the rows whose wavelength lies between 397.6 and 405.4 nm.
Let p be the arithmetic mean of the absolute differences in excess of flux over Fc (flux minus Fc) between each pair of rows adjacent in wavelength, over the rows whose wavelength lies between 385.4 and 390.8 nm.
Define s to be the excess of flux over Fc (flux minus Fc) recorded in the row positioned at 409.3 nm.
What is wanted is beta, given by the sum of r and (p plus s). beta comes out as 11.0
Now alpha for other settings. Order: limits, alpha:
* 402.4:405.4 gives 98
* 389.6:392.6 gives 80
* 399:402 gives 99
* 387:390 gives 67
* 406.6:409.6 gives 101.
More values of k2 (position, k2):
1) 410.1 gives 27.51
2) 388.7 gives 17.77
